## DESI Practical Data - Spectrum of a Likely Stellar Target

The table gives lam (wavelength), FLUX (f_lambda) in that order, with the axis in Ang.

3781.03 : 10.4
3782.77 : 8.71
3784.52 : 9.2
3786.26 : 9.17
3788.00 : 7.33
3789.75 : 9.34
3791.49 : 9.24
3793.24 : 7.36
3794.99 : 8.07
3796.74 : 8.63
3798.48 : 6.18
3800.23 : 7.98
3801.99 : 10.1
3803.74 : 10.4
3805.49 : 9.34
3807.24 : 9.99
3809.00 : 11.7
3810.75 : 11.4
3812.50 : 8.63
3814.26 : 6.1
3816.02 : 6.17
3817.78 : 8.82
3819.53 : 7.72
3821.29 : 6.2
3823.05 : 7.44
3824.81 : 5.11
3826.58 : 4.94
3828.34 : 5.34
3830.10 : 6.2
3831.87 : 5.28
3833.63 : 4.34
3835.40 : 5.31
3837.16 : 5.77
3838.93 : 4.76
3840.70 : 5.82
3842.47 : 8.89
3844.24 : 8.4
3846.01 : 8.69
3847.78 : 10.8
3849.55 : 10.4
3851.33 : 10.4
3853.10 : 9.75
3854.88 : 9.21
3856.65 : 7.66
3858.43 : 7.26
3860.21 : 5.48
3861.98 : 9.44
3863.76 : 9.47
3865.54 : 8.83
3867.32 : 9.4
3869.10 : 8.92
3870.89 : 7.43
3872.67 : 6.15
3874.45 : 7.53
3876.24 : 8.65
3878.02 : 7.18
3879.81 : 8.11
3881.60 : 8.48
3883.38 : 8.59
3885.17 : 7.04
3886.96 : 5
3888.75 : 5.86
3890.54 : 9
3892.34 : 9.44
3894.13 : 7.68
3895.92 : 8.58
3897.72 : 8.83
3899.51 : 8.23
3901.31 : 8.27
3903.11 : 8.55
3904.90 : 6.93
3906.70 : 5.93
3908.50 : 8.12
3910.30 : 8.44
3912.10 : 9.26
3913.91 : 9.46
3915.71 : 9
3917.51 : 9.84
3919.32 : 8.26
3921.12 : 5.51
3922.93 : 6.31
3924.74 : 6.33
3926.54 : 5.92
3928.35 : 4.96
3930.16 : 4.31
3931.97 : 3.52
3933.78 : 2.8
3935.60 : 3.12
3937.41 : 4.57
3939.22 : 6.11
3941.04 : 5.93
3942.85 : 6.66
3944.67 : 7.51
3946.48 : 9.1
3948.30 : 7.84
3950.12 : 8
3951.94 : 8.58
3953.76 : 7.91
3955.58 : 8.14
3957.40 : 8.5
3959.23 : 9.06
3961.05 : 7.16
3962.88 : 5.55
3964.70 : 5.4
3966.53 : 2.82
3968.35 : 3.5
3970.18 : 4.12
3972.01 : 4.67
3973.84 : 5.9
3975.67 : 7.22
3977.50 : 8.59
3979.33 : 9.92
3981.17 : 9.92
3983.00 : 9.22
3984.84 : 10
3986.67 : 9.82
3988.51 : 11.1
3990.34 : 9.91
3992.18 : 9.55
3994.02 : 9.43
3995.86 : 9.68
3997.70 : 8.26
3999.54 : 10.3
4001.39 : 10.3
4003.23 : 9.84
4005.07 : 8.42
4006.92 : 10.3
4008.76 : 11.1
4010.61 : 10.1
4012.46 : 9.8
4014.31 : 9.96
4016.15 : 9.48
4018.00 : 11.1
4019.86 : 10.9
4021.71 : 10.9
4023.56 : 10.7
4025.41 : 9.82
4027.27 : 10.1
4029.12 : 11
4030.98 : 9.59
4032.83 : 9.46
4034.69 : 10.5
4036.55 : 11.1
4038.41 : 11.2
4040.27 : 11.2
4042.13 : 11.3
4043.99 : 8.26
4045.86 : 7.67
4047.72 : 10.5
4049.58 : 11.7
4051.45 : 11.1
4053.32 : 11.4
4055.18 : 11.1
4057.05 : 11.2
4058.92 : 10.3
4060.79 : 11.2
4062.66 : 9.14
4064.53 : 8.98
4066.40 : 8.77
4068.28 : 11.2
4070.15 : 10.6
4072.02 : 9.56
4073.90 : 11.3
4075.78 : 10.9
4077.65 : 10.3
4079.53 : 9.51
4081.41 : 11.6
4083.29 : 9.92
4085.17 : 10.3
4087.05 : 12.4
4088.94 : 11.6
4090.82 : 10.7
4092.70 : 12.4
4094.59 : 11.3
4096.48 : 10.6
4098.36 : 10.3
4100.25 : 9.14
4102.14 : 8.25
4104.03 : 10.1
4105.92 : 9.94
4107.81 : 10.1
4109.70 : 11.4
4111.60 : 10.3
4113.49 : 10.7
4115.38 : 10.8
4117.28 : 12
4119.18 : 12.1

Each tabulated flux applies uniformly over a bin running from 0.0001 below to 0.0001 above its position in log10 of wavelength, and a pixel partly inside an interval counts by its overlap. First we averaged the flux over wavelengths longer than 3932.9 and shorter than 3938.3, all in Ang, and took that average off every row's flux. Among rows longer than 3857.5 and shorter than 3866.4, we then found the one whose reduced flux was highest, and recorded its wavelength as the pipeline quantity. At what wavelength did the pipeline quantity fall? 3863.76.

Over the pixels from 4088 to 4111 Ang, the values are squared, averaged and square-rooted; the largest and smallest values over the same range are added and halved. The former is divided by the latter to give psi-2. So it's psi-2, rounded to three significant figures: 1.02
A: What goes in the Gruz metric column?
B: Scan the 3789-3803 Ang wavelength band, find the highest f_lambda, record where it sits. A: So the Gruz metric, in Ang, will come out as 3801.99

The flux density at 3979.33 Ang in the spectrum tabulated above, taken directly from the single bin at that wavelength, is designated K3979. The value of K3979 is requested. 9.92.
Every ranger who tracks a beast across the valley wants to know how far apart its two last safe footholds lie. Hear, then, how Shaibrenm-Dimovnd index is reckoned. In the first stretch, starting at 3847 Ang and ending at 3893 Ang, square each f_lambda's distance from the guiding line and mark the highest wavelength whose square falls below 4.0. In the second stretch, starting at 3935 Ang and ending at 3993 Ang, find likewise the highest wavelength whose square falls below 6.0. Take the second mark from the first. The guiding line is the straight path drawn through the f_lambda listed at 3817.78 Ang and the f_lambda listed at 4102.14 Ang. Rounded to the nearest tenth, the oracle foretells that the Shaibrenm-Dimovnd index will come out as -99.8 Ang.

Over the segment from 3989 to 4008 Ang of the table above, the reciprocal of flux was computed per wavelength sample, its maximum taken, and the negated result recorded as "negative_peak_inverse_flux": -0.12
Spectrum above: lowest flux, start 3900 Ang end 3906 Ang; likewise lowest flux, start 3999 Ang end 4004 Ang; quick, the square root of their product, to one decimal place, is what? 8.3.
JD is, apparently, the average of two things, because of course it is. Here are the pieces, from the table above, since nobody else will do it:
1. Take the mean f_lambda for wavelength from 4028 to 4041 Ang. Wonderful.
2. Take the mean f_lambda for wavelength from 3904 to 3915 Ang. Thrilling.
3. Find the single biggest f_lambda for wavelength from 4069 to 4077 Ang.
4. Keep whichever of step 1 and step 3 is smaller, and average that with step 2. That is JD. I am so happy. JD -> 9.3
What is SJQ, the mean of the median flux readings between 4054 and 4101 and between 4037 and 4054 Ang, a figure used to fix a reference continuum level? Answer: 10.9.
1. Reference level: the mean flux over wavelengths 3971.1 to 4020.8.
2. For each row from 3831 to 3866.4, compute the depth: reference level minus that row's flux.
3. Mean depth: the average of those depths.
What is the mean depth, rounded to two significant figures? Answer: 1.6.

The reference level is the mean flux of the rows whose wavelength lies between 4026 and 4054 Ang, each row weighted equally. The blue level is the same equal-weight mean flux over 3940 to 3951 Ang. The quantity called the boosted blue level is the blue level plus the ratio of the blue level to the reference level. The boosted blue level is 8.2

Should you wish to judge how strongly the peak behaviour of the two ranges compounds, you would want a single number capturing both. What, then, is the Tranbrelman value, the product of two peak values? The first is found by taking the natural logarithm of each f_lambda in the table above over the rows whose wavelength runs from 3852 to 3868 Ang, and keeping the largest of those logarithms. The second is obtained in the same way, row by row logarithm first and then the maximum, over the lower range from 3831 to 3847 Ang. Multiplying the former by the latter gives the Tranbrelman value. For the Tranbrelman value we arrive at 5.0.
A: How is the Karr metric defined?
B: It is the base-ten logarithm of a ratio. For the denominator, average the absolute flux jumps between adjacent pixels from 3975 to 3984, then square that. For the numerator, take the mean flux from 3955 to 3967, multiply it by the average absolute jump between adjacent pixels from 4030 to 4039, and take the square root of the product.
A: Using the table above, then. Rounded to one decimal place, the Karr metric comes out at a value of 0.4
